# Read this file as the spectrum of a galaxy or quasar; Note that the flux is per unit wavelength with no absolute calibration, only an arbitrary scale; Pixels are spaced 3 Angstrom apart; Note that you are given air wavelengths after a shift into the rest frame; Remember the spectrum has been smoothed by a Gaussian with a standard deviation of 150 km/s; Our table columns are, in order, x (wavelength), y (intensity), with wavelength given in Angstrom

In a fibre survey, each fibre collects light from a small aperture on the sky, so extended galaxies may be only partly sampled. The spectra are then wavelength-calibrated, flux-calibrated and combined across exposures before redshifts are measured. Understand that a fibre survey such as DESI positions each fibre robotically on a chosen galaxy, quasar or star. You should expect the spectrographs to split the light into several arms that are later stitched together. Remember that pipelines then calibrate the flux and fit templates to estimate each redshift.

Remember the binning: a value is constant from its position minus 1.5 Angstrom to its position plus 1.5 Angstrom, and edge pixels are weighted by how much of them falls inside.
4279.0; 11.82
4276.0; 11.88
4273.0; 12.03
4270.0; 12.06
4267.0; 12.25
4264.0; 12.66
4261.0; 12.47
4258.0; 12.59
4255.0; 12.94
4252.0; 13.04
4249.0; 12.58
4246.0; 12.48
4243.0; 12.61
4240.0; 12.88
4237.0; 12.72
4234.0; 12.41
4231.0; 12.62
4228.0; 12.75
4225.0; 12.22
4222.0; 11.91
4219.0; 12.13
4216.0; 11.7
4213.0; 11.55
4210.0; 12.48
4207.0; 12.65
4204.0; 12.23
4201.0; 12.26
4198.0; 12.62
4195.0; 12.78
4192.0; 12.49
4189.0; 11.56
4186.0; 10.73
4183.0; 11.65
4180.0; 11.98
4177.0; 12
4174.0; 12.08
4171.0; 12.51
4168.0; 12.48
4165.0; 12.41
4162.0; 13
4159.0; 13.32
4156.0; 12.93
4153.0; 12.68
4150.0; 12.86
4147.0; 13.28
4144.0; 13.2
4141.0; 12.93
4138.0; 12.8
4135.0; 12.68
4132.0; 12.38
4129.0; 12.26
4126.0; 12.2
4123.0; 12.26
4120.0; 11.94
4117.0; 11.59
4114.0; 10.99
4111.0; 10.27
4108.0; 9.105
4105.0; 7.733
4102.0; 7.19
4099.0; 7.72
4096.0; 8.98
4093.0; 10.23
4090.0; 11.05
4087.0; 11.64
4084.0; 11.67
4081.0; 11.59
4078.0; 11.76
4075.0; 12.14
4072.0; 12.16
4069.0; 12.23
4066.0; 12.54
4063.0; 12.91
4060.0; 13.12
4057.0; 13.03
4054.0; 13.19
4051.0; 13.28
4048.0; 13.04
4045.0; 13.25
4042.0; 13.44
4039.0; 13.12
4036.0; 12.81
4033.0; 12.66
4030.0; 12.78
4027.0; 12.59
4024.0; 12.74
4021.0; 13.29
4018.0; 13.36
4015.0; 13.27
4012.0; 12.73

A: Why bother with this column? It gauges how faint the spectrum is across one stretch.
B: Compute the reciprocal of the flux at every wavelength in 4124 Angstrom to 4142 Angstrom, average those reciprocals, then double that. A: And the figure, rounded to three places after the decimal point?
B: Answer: 0.160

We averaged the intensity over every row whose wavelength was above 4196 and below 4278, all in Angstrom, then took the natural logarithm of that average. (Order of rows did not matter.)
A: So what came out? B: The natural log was 2.52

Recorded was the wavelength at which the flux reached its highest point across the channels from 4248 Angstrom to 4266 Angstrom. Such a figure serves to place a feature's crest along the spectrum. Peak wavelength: 4252.0 Angstrom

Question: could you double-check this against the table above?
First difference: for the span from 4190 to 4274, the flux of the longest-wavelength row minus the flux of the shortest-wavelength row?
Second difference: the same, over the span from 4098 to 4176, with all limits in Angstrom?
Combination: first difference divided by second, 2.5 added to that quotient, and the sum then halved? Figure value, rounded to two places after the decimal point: 1.20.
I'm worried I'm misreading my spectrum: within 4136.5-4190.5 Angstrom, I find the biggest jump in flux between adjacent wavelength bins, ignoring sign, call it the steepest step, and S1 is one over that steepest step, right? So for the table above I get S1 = 1.1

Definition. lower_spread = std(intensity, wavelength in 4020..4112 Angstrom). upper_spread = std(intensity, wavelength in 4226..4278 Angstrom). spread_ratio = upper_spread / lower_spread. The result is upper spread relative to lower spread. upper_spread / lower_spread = 0.18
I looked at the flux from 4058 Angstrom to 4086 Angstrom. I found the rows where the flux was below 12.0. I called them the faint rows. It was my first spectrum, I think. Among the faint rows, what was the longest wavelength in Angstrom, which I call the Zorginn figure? 4084.0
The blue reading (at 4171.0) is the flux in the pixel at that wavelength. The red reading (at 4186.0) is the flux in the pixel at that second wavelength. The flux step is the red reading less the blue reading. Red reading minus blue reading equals -1.8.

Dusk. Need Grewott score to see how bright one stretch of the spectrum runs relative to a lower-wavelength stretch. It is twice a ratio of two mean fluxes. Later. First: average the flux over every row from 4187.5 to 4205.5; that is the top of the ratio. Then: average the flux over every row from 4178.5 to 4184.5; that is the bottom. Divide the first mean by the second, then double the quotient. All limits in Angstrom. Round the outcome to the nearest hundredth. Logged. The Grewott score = 2.09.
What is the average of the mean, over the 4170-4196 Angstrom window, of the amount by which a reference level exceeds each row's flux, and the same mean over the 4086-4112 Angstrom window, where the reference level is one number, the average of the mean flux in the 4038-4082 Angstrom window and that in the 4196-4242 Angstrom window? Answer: 1.9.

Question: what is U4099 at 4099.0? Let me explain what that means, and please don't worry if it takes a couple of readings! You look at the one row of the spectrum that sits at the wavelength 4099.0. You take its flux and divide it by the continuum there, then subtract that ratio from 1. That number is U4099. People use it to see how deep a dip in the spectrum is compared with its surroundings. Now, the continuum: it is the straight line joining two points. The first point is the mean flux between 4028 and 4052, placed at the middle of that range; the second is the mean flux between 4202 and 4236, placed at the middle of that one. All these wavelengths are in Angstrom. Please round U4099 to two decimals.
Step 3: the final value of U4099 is 0.40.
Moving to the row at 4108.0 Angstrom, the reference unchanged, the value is 0.29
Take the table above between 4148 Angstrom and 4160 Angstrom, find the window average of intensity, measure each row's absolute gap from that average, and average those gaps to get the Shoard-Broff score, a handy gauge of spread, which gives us 0.19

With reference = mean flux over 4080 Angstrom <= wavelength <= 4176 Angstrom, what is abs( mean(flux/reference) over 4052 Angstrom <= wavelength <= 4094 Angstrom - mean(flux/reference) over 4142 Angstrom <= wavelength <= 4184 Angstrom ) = 0.04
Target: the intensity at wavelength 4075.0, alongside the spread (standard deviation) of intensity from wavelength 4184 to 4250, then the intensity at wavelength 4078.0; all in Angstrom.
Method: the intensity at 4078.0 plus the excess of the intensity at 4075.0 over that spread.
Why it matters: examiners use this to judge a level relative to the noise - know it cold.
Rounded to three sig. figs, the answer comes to 23.4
